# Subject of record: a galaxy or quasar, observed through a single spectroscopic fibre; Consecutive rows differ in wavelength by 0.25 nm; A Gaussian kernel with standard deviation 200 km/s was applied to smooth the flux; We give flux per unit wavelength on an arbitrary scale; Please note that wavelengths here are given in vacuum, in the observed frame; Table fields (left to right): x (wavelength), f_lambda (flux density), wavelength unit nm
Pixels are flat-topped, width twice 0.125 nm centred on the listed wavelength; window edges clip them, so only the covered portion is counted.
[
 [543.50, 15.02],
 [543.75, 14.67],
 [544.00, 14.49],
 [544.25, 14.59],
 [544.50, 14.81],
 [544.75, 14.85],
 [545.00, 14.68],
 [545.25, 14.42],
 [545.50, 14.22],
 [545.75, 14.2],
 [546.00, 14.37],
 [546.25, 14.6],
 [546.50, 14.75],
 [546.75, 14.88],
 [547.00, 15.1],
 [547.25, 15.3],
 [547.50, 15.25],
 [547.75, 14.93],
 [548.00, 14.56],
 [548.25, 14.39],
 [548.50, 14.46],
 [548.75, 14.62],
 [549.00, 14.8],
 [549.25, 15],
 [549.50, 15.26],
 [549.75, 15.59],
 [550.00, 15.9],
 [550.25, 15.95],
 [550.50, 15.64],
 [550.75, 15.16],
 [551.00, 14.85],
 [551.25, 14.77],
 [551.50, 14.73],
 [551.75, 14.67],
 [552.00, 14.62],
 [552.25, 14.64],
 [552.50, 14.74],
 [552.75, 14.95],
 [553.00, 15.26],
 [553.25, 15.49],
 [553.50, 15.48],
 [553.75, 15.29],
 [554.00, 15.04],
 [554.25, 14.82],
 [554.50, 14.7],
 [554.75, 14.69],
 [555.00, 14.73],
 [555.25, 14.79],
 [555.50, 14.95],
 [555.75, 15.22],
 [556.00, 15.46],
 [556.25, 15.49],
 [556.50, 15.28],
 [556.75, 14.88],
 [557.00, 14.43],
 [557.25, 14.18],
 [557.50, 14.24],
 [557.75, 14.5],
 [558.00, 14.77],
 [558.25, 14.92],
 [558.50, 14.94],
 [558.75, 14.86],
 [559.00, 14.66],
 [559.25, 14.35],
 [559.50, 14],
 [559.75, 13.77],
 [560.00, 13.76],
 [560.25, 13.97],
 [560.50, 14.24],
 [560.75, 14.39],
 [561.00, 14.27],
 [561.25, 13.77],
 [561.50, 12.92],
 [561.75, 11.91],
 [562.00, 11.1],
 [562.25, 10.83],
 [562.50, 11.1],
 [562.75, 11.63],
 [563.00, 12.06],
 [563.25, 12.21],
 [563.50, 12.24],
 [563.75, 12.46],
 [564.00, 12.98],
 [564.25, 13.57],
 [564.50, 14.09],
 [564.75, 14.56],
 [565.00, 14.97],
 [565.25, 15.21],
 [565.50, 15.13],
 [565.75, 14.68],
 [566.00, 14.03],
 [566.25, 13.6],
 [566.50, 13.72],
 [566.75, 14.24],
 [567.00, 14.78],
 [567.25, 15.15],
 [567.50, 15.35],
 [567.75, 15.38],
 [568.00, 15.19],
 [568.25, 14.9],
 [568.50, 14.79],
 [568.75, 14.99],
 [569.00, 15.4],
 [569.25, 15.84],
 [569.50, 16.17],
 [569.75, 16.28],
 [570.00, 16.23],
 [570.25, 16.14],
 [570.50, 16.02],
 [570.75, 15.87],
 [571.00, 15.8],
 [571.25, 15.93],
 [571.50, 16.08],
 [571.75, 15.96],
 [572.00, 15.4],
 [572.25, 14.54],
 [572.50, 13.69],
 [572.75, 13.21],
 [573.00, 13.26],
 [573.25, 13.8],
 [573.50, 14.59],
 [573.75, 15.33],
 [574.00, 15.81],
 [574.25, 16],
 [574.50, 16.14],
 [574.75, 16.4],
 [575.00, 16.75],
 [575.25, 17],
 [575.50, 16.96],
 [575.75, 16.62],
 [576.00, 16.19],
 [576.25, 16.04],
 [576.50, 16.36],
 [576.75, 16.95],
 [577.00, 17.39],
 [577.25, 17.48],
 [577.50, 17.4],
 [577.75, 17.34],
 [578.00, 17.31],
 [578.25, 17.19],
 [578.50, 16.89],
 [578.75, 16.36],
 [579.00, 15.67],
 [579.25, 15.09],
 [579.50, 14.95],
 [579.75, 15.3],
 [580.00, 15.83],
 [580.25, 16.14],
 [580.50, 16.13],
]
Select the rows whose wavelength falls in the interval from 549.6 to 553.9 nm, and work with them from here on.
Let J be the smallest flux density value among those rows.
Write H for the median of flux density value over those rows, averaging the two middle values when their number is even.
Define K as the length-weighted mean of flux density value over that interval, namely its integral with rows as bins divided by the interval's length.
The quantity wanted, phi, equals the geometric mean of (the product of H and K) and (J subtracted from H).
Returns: 11.1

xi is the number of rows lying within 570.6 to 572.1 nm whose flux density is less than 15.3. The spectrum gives 0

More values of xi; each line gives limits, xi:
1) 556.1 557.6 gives 5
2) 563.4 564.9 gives 6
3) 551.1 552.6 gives 6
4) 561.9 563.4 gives 6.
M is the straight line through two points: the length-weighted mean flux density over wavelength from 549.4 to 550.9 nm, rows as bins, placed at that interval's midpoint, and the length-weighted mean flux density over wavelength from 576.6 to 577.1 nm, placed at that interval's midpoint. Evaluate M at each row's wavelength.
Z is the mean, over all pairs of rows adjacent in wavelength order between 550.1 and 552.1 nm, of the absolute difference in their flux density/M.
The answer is 0.013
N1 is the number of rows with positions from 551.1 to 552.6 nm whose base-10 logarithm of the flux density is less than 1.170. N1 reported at 6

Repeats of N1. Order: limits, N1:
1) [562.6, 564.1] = 6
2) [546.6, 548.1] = 1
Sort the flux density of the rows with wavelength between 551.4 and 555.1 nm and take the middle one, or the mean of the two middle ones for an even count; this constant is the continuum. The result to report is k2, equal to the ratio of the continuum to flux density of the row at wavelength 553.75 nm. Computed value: 0.964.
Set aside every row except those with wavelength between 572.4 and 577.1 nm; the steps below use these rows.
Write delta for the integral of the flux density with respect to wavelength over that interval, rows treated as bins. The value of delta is 74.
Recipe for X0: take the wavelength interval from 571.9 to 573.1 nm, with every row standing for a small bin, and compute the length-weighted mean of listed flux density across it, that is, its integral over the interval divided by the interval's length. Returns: 14.0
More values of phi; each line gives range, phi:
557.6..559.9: 13.8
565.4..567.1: 11.4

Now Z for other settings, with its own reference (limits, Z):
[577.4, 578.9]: 0.013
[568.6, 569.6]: 0.023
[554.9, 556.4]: 0.009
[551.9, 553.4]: 0.010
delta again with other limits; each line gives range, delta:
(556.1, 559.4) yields 49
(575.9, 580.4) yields 74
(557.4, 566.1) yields 119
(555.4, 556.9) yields 23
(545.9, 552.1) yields 93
